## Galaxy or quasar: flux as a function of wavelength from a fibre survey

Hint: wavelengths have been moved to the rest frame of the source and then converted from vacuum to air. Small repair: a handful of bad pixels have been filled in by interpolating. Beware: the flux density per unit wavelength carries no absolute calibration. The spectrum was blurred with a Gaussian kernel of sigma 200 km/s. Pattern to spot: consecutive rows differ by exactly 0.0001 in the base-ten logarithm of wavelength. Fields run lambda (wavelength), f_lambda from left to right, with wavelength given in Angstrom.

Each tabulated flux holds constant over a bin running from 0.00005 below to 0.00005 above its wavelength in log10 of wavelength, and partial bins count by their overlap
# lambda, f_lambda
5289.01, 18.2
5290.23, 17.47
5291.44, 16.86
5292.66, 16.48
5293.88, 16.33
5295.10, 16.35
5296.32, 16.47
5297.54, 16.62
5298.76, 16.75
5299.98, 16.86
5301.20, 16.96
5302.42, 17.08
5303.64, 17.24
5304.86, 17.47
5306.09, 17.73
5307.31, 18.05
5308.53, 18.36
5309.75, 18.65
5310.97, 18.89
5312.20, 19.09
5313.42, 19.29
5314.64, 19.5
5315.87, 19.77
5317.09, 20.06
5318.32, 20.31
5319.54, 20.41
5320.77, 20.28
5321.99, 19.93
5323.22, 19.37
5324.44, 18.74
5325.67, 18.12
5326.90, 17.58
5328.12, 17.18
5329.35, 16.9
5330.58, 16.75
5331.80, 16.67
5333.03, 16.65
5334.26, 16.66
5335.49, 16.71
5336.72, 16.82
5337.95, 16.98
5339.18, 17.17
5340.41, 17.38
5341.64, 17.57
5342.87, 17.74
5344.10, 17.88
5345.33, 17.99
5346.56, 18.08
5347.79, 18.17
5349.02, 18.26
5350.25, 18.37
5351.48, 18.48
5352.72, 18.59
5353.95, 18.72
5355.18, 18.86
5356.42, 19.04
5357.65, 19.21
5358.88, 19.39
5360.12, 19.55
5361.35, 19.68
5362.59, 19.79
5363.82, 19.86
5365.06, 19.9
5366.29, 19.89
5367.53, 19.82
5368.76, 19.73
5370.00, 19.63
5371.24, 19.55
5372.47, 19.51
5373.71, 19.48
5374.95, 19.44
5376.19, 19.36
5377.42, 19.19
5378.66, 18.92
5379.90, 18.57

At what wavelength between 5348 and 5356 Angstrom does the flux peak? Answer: 5355.18 Angstrom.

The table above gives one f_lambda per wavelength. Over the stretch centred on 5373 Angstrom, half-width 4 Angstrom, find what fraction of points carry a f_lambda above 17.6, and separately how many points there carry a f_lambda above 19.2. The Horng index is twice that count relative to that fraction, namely 12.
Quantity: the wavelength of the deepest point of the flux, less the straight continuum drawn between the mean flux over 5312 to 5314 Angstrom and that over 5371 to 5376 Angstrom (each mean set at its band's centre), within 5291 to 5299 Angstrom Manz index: 5293.88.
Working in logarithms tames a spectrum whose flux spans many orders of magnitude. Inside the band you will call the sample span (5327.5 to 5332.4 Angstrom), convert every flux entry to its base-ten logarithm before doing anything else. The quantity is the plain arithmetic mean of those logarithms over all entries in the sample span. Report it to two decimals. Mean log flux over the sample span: 1.23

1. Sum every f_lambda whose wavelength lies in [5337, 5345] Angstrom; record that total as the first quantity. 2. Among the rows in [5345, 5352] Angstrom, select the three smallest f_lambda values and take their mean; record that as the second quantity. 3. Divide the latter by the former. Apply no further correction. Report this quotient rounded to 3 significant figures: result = 0.173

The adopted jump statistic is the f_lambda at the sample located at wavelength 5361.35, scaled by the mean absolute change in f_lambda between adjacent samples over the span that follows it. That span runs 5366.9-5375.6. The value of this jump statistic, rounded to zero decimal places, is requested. 311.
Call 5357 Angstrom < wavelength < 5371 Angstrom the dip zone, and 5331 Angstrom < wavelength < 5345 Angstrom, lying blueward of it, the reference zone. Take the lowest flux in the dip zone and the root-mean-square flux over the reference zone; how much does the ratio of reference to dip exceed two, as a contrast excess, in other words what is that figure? -1.11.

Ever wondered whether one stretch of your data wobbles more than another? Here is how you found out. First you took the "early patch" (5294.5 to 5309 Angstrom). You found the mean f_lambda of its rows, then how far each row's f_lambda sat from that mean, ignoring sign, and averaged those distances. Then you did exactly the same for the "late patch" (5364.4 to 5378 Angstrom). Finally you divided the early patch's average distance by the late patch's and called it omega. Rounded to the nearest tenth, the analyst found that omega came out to 2.7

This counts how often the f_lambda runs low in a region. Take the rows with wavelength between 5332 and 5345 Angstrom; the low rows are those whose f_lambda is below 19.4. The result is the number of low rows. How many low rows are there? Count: 10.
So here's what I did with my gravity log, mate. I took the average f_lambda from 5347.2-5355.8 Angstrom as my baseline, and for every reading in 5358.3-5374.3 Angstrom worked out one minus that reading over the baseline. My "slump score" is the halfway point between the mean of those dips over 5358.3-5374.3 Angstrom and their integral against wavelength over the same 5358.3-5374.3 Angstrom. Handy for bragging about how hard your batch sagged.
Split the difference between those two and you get -0.5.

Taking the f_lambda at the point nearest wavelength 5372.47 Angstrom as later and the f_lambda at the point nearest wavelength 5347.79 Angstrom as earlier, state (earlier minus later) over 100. -0.01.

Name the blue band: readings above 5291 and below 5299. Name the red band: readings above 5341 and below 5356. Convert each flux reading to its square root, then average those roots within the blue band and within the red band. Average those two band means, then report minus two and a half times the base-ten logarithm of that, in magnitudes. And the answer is -1.550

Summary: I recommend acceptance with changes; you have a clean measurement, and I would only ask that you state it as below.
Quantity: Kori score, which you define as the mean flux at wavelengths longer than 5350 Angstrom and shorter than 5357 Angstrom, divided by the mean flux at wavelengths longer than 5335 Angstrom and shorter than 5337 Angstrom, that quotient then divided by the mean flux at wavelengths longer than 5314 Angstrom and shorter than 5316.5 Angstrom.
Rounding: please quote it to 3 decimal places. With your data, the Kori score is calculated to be 0.057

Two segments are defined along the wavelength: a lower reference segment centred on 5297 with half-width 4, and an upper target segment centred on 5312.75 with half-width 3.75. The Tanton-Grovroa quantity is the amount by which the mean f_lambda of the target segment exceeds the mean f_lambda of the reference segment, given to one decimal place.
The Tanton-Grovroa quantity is 2.6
